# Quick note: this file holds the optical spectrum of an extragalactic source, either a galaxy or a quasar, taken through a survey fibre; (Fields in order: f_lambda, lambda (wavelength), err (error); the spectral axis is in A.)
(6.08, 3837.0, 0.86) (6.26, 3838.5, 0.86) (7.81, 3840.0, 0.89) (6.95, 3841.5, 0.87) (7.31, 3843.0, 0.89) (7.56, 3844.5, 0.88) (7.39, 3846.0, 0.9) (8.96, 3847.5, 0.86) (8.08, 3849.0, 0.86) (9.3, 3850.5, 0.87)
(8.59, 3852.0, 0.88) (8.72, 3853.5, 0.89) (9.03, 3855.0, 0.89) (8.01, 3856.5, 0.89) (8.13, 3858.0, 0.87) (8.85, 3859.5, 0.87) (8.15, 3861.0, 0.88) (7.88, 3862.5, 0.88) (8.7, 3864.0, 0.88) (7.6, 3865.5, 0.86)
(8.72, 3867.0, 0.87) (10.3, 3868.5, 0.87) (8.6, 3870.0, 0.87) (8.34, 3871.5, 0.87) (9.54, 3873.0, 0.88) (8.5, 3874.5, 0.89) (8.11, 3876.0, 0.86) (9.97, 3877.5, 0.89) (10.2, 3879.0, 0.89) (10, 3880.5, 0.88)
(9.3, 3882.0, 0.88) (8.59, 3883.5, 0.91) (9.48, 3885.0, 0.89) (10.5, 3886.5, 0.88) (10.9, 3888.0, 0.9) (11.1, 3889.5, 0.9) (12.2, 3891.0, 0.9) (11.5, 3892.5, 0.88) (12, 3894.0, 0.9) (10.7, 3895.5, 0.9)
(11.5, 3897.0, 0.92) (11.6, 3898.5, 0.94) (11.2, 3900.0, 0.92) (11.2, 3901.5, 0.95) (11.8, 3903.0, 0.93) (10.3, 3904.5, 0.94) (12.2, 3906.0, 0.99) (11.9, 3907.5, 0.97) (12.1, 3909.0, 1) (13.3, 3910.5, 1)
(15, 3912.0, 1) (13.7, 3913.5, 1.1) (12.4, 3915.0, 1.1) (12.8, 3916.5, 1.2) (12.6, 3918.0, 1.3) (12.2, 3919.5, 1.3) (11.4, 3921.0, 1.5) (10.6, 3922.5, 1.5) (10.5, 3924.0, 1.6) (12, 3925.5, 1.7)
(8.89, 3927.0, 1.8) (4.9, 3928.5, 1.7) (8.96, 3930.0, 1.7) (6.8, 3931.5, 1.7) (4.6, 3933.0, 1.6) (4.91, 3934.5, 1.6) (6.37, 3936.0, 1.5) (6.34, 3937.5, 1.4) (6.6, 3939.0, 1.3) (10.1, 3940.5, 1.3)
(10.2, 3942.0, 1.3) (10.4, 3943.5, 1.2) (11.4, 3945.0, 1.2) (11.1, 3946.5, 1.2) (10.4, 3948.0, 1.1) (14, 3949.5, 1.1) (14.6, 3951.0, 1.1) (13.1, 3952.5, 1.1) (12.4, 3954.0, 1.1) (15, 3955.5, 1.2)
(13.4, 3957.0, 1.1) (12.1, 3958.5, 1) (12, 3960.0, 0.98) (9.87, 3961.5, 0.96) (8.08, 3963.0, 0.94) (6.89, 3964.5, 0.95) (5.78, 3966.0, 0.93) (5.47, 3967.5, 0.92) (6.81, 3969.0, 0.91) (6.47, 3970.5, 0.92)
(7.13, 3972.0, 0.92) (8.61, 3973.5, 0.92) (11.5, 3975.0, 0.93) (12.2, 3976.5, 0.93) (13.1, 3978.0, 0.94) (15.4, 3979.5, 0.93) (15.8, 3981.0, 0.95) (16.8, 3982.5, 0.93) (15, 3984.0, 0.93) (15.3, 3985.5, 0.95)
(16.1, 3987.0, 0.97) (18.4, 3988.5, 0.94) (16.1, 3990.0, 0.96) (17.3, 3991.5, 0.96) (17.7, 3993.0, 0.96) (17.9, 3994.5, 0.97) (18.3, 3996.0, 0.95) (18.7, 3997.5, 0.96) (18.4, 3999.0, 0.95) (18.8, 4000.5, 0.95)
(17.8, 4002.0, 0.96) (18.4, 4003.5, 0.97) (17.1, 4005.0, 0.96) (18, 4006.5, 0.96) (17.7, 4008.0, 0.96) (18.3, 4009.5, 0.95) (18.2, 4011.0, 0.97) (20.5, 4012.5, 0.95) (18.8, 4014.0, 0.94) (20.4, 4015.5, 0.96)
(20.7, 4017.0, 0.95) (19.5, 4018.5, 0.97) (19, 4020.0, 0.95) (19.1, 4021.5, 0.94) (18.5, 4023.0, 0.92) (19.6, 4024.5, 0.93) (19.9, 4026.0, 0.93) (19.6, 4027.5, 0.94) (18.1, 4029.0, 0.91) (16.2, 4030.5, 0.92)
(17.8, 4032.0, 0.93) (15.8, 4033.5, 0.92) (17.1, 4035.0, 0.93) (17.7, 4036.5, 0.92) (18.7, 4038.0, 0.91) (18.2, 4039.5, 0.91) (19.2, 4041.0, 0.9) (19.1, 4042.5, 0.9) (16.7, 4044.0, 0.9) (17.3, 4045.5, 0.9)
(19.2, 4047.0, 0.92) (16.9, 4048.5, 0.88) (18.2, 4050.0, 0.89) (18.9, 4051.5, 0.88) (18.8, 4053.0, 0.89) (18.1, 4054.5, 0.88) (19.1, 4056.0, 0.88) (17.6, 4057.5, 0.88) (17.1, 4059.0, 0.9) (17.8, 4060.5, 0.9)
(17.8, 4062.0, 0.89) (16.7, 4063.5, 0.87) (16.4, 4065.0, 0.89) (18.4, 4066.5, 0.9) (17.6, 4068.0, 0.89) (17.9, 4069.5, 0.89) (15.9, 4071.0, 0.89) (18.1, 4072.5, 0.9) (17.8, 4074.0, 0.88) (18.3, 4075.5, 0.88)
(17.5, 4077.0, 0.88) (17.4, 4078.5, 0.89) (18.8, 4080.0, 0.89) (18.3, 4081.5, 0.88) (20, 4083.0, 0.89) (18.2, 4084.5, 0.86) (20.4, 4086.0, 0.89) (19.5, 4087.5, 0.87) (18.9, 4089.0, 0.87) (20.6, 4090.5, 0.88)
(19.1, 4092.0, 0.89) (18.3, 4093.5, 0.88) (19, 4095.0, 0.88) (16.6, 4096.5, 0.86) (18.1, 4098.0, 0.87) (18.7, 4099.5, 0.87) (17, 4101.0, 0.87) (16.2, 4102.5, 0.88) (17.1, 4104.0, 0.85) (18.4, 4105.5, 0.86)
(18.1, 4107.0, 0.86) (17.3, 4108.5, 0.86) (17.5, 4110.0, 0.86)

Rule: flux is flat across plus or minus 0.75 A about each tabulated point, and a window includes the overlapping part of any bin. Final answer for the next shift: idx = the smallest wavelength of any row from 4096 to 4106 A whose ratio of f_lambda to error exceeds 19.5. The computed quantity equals 4098.0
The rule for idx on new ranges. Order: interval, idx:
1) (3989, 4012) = 4000.5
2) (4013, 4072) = 4014.0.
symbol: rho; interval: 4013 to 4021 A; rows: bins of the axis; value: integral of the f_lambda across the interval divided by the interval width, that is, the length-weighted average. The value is 20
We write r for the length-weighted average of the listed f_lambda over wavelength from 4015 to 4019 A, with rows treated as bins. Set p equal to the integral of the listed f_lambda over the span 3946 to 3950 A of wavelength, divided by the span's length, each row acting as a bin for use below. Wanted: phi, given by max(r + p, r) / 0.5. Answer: 64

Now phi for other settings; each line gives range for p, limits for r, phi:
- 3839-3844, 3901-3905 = 37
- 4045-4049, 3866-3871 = 54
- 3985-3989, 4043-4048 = 69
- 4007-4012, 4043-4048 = 72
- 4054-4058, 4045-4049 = 72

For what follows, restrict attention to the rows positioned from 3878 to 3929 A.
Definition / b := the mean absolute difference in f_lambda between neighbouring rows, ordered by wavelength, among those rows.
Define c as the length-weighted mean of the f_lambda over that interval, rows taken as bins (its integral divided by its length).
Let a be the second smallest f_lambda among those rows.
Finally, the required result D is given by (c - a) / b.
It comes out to 2.9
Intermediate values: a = 8.59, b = 0.92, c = 11.2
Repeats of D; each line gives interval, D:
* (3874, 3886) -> 1.1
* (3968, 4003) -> 7.8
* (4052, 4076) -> 1.4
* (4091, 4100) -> 0.2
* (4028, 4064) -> 1.5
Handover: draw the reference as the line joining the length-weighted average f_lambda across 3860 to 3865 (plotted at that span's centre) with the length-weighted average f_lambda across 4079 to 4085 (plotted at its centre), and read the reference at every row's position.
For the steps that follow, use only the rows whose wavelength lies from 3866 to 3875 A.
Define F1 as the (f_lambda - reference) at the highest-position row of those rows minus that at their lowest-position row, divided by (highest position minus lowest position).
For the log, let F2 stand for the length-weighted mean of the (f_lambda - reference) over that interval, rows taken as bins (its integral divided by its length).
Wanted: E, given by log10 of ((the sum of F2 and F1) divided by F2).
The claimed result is -0.11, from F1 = -0.08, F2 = 0.3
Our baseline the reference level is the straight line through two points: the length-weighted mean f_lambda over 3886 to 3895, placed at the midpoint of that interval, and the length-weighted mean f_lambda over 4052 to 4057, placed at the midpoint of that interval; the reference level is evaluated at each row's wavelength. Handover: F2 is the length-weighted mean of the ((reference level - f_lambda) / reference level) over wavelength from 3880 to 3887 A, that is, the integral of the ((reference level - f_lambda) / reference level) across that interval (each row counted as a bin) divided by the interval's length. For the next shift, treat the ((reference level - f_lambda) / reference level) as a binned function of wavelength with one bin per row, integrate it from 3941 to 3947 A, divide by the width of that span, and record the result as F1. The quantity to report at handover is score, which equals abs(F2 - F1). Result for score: 0.08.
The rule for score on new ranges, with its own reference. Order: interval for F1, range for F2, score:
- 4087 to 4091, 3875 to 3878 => 0.14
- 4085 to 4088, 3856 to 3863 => 0.17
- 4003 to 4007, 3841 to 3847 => 0.29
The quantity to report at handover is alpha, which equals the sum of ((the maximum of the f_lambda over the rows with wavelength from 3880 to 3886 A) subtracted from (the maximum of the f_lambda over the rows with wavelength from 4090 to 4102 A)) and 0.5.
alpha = 11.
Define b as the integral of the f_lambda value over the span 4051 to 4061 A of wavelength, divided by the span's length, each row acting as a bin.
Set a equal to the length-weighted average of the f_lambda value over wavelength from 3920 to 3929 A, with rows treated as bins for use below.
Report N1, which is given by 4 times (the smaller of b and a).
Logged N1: 39.7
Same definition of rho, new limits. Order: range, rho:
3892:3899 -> 11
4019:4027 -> 19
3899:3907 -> 11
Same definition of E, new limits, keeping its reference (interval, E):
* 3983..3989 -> 0.13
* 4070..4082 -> -0.12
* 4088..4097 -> 0.25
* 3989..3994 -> 0.07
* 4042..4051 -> -0.10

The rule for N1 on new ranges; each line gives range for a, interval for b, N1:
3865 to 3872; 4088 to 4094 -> 35.1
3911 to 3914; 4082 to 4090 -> 57.3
